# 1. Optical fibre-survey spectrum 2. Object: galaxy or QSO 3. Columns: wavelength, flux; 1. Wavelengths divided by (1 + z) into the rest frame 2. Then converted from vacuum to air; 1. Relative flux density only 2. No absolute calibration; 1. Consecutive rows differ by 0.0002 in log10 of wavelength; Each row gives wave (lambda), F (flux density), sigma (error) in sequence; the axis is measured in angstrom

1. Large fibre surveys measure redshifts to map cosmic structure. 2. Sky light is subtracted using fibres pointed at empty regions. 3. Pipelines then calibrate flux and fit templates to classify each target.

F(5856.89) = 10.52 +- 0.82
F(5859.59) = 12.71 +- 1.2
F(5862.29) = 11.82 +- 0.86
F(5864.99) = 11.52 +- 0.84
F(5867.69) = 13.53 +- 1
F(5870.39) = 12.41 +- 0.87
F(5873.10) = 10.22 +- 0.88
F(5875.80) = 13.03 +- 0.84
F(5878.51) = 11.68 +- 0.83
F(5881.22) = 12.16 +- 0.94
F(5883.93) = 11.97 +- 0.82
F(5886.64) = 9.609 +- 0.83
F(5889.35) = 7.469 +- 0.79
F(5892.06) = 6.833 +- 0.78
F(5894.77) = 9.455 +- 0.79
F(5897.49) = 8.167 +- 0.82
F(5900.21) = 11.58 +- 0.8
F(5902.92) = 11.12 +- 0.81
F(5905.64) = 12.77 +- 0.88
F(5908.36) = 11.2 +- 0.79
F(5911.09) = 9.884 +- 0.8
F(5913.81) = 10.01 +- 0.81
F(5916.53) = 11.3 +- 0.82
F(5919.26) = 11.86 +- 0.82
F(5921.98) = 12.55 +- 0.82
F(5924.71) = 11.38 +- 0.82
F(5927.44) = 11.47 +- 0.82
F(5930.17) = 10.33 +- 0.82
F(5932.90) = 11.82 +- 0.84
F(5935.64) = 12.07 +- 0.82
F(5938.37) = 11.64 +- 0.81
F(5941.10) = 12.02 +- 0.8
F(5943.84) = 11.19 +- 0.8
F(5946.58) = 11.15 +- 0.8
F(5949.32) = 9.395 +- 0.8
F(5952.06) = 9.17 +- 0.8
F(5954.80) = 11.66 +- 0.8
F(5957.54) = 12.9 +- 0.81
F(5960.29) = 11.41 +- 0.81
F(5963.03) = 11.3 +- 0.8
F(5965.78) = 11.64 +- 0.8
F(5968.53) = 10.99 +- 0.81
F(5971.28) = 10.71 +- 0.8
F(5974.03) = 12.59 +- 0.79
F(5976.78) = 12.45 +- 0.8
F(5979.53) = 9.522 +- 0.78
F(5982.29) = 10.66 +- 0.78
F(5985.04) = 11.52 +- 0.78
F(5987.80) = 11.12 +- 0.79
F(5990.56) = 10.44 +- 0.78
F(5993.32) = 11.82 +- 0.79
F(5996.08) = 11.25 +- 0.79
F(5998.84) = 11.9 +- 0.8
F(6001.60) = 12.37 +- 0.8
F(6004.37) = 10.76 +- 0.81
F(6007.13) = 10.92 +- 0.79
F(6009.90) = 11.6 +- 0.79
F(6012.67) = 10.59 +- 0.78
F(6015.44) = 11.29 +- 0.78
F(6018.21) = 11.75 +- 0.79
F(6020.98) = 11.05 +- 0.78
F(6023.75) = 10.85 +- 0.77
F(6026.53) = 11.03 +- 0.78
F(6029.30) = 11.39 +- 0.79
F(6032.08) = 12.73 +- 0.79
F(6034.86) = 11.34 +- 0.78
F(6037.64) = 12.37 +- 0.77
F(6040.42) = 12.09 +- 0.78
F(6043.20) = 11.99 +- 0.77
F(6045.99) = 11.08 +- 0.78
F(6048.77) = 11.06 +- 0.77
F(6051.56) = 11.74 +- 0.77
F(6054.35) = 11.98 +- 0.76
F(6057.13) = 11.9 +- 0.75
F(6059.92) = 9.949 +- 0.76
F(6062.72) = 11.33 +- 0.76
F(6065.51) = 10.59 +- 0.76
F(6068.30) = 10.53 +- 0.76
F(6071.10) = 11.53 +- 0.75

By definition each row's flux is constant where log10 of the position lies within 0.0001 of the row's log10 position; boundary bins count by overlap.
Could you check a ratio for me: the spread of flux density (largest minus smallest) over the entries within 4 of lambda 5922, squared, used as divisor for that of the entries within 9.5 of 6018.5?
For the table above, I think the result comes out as 0.85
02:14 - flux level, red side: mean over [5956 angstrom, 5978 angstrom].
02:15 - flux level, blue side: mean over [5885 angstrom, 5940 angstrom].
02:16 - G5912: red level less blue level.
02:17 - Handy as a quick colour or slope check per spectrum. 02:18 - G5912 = 1.1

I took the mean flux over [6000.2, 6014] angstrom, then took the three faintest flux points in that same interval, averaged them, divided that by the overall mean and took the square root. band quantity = 0.98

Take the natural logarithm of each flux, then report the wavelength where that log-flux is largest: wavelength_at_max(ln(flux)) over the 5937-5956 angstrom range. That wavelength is 5941.10 angstrom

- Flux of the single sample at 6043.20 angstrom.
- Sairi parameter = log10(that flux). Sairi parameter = 1.08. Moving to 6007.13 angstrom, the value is 1.04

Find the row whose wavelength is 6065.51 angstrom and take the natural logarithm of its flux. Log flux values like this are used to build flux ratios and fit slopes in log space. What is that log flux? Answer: 2.36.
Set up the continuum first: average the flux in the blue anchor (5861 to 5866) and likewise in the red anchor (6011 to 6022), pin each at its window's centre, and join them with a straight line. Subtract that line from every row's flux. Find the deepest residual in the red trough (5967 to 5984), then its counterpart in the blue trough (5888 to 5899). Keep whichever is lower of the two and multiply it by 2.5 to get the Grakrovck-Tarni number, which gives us -12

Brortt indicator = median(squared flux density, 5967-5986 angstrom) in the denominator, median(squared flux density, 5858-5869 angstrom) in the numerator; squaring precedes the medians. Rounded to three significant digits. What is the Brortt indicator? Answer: 1.25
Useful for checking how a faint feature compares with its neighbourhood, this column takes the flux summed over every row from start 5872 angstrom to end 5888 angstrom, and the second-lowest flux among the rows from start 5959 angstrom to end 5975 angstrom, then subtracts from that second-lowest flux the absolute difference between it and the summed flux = -46.7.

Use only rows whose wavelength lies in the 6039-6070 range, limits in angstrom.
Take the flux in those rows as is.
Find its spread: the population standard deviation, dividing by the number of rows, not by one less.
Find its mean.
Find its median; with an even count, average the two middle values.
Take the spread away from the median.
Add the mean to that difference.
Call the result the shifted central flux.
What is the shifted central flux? 21.94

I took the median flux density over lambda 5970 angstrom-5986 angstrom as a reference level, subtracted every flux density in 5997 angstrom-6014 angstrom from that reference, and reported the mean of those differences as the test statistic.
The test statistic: -0.24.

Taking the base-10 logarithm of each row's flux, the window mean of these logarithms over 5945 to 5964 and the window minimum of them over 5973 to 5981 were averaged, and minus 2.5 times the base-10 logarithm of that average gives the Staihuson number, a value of -0.009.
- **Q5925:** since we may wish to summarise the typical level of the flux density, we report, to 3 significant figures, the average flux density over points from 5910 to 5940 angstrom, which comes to 11.3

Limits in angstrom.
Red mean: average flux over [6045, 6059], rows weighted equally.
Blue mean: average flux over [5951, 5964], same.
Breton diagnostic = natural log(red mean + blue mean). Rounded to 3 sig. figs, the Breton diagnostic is 3.13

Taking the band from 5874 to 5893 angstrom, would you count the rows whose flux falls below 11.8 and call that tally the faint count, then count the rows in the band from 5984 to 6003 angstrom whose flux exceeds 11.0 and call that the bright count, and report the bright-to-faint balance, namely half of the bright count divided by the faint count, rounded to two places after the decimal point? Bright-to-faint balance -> 0.75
